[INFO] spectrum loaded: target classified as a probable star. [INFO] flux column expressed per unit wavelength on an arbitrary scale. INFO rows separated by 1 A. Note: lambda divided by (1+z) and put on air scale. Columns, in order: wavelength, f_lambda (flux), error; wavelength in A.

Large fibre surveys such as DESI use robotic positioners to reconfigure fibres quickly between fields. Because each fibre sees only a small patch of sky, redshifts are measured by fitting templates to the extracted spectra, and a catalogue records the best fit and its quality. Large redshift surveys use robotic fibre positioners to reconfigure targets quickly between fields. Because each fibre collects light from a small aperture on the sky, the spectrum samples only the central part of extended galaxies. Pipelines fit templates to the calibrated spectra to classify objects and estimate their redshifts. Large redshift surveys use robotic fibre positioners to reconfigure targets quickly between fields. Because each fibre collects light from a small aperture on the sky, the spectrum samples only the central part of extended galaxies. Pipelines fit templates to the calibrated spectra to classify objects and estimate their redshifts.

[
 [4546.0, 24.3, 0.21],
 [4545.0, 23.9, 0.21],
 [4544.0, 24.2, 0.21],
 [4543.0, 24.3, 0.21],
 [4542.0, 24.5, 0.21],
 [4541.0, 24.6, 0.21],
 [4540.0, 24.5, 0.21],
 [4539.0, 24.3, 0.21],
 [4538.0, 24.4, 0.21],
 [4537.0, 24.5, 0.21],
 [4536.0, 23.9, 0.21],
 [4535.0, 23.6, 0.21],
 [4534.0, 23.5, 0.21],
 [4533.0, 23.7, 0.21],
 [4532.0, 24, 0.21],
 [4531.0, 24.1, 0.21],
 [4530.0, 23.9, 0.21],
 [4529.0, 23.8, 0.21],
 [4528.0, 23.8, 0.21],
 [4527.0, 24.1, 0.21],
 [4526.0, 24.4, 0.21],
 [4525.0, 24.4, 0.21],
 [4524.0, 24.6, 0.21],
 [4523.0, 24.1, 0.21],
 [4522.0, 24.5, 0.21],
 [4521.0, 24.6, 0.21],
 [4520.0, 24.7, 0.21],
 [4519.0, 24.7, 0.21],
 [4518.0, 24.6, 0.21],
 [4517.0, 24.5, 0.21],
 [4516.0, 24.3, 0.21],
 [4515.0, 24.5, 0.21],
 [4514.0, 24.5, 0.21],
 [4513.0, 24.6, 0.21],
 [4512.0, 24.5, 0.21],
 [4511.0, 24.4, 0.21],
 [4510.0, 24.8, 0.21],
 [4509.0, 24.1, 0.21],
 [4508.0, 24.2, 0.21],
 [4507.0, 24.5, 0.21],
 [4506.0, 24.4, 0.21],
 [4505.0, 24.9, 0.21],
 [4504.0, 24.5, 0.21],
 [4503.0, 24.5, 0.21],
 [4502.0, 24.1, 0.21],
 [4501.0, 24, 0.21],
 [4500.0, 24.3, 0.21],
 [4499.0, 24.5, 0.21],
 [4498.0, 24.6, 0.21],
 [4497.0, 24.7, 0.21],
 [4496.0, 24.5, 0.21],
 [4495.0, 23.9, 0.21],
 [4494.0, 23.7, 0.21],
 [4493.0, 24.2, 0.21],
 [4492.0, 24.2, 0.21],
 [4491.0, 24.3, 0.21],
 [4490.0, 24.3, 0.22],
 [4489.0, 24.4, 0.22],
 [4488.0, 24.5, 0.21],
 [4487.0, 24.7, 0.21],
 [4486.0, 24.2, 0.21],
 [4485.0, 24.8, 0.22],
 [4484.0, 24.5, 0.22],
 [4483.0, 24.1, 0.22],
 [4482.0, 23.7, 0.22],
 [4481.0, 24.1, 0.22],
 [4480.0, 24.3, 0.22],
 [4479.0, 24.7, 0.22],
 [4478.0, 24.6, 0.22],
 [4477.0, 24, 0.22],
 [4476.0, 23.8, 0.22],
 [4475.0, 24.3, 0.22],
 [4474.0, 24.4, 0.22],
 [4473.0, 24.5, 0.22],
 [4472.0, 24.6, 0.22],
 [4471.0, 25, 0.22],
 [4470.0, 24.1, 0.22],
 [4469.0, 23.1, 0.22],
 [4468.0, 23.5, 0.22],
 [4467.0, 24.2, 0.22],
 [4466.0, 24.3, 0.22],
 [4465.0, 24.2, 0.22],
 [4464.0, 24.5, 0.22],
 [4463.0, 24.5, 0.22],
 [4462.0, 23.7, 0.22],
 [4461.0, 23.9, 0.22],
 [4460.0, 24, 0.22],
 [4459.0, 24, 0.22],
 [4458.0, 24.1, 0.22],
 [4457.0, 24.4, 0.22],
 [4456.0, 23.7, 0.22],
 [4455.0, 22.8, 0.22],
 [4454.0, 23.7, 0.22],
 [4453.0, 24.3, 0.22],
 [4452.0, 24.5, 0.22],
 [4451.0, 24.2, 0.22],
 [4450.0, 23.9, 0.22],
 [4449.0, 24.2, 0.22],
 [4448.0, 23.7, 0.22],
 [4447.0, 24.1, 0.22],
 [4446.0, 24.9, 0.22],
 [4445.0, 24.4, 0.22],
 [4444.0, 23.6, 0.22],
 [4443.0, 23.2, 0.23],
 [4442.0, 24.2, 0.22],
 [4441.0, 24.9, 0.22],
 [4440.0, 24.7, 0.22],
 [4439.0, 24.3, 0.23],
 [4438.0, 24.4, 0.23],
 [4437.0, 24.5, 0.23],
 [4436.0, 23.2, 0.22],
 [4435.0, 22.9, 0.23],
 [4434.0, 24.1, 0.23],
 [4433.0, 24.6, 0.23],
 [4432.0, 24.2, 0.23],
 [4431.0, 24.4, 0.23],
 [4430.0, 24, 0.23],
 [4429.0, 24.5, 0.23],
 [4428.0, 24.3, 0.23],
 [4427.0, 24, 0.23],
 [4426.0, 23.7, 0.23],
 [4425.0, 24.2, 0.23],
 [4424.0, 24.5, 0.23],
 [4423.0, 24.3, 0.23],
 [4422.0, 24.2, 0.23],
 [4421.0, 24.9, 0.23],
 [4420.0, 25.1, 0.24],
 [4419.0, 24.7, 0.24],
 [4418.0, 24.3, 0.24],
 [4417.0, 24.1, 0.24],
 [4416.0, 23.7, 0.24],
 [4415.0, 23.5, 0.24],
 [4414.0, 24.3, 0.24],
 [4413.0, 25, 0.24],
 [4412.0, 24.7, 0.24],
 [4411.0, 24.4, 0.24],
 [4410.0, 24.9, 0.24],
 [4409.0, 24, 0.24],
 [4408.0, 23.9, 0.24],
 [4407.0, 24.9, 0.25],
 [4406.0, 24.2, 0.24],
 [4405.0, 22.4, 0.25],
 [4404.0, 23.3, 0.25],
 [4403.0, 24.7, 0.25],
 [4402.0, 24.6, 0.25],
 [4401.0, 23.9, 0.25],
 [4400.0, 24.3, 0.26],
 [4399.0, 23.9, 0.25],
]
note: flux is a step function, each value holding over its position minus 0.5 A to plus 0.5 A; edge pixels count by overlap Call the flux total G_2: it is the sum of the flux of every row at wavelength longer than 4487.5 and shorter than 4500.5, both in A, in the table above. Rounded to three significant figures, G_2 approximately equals 316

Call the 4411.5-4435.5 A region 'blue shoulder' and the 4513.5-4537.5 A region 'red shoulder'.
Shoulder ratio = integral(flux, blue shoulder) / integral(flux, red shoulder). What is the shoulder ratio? 1.00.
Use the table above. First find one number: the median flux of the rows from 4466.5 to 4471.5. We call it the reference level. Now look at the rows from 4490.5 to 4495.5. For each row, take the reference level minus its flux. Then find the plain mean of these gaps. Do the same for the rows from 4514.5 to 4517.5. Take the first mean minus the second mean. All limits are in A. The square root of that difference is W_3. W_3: 0.61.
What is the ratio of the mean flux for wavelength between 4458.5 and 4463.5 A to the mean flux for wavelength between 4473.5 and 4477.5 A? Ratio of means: 1.00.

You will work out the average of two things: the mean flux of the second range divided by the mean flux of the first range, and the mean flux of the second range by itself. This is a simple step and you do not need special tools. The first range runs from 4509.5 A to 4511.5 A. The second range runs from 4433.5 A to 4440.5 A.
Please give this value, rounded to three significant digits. 12.5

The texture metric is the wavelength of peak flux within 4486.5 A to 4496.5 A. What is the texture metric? 4487.0 A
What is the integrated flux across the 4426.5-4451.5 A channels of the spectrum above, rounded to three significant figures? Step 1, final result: 603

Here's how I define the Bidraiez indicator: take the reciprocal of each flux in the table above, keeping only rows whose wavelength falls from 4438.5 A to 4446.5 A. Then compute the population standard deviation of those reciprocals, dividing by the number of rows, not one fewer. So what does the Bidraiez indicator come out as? 0.0010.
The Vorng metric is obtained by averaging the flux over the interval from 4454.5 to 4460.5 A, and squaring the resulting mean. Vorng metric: 568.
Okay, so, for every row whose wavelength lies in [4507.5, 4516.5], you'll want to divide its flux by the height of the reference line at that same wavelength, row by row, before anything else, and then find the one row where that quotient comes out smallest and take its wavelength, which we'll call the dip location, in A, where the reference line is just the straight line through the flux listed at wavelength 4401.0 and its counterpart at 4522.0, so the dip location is 4509.0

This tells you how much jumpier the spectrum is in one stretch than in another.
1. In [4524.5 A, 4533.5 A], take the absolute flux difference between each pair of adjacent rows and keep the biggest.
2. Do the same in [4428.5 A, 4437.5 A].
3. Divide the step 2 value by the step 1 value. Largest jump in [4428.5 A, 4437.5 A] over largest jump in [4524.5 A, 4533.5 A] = 4.3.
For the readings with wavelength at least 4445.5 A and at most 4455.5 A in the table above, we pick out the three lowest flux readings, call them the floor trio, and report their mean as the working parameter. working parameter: 23.4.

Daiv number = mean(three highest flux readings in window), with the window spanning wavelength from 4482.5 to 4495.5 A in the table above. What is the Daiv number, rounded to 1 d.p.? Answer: 24.7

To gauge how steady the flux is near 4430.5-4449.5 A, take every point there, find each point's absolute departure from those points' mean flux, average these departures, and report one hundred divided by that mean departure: 231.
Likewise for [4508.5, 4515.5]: 742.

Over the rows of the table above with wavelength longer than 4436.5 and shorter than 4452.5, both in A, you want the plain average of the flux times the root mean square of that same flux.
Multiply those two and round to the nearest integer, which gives 587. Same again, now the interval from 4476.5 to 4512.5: 593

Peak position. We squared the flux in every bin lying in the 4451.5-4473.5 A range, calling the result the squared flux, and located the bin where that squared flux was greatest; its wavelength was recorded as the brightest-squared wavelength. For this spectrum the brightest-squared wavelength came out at 4471.0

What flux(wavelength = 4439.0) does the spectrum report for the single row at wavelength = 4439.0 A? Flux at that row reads 24.3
